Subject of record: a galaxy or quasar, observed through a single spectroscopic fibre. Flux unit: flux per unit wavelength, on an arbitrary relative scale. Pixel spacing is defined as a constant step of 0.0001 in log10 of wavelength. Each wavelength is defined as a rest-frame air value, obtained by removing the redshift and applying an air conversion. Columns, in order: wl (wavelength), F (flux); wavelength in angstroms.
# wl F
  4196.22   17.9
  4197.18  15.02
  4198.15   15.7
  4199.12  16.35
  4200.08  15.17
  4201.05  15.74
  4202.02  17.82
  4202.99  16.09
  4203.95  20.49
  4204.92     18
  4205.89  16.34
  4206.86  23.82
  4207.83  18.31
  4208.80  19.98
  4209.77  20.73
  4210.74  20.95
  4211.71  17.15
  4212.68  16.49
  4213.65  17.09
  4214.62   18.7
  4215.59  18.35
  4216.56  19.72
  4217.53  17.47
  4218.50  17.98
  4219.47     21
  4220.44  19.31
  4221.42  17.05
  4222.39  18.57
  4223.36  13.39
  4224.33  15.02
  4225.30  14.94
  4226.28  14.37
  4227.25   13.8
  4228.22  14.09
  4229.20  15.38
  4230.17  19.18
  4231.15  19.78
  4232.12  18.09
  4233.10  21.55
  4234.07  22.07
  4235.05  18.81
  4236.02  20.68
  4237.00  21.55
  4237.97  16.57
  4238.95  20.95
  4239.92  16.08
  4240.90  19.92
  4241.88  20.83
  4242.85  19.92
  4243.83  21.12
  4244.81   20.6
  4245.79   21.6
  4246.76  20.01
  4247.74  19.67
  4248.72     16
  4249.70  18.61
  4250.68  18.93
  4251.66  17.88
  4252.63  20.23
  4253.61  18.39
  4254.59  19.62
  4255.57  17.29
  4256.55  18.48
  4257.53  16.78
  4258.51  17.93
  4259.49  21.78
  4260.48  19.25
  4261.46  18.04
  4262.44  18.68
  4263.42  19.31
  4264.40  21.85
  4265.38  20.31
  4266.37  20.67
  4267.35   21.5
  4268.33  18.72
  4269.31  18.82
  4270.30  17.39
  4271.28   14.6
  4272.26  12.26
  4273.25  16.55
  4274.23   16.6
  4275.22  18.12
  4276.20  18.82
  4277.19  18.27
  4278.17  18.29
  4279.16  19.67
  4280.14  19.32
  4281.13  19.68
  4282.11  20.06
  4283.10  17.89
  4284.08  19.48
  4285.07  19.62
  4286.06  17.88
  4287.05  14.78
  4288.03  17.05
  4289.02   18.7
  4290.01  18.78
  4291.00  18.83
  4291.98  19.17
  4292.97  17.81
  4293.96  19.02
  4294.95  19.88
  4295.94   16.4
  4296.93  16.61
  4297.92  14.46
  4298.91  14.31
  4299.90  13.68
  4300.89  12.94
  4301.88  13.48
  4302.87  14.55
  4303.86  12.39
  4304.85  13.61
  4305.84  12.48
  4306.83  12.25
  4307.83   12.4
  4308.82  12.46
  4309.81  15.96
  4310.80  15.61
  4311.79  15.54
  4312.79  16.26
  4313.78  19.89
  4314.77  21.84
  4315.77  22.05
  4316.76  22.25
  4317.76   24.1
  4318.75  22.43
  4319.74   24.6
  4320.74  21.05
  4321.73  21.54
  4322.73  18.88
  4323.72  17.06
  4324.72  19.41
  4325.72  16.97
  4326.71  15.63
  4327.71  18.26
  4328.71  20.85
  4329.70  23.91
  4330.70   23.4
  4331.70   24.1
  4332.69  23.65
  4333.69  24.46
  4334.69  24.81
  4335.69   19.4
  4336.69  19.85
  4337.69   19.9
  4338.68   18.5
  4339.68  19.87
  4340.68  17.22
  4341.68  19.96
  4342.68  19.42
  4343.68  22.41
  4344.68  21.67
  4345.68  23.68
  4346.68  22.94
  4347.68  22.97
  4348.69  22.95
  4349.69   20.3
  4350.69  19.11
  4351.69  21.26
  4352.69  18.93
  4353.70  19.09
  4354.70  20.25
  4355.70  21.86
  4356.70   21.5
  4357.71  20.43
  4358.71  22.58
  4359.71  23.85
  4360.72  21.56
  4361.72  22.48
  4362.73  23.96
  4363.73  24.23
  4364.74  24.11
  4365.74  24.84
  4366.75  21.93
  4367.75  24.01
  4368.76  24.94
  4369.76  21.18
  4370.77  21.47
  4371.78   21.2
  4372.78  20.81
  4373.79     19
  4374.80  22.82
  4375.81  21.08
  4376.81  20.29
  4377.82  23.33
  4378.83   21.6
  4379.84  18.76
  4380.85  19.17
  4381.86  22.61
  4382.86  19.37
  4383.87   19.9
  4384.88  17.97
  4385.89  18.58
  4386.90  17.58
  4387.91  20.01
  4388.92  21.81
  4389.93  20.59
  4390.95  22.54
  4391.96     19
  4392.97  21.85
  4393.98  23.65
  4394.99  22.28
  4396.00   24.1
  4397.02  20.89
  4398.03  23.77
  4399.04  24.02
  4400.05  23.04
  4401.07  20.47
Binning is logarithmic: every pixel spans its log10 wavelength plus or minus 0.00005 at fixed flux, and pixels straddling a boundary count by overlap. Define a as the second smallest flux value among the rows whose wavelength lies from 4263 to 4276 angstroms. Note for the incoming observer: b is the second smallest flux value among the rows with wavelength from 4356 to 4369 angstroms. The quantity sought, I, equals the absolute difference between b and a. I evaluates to 6.9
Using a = 14.6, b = 21.5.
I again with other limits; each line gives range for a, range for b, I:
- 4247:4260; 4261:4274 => 2.2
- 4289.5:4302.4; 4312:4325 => 3.6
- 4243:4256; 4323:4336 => 0.3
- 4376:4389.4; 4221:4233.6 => 4.2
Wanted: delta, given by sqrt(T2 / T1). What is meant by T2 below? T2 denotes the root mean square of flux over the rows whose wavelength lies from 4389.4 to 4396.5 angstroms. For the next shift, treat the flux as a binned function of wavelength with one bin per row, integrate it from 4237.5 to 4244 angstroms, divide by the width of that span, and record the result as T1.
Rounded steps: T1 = 19.3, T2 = 22.1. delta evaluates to 1.07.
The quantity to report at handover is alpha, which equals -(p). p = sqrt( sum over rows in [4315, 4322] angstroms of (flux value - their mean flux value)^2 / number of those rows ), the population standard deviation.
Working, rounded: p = 1.2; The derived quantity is -1.21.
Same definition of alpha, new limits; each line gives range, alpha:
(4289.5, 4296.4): -1.05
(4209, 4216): -1.64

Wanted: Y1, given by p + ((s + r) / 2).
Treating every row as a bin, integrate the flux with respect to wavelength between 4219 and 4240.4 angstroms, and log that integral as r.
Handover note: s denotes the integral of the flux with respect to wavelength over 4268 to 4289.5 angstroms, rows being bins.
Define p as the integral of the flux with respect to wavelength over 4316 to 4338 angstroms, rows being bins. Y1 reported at 849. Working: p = 467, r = 382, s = 383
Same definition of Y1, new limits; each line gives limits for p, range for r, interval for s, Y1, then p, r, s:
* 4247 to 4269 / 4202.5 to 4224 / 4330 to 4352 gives 855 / 420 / 397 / 472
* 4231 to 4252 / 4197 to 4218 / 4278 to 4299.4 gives 794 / 412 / 378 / 387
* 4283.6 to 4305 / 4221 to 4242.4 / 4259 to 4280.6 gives 746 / 354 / 382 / 401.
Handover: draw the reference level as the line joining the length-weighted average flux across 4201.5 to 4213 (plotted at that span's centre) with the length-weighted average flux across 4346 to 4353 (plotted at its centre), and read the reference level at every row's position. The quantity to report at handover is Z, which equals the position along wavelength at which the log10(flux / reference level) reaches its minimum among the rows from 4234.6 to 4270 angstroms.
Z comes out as 4248.72 angstroms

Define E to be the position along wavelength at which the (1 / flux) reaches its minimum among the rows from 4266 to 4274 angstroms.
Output 4267.35 angstroms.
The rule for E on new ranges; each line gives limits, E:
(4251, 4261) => 4259.49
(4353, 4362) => 4359.71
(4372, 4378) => 4377.82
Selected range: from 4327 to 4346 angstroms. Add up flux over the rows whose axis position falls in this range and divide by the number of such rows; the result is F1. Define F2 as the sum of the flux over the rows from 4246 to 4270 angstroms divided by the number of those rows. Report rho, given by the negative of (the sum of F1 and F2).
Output -40.4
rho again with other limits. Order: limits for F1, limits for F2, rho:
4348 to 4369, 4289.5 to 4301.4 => -38.9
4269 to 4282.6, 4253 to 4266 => -36.8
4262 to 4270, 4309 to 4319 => -39.6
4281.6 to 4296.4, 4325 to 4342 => -39.0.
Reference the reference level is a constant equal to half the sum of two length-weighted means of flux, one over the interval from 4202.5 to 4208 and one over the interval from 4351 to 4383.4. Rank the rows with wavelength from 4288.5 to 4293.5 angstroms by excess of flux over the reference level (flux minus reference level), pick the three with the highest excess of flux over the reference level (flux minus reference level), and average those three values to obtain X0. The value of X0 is -1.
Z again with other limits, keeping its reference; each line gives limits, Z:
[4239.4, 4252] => 4248.72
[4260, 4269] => 4261.46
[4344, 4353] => 4352.69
